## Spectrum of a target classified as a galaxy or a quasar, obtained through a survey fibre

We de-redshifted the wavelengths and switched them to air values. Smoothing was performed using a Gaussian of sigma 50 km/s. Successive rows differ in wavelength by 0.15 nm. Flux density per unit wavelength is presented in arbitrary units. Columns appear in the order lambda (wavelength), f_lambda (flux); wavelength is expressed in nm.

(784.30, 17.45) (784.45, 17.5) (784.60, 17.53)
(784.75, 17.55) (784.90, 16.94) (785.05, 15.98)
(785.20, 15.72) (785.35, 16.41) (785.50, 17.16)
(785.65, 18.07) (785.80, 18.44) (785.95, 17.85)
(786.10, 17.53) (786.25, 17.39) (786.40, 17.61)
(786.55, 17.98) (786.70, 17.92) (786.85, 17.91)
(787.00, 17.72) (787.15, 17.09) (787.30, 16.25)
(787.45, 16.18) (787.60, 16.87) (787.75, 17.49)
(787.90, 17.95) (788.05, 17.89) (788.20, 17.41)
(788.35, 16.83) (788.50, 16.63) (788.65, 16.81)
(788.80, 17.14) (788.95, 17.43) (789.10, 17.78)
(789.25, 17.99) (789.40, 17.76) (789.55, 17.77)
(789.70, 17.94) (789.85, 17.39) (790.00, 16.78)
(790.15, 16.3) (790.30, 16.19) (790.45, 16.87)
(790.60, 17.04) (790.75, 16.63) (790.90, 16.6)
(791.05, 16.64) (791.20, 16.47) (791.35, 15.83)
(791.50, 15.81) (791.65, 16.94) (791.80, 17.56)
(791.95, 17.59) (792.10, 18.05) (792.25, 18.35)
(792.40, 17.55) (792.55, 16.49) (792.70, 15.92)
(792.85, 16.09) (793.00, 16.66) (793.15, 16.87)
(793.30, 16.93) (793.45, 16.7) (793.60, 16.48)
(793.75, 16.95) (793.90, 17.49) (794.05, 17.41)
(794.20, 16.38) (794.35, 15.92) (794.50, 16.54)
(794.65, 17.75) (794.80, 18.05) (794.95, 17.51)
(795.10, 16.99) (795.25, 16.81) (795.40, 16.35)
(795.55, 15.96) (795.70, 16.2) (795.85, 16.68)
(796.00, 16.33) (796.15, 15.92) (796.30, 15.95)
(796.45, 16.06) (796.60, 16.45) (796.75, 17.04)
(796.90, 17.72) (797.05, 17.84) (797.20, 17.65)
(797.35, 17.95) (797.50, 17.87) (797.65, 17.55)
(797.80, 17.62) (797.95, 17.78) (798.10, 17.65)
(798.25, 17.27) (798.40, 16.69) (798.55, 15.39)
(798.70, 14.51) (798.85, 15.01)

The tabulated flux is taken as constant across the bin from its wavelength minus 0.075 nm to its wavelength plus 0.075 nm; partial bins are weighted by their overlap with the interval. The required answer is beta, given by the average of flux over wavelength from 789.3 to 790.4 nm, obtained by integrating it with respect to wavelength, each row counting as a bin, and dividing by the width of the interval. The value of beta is 17.2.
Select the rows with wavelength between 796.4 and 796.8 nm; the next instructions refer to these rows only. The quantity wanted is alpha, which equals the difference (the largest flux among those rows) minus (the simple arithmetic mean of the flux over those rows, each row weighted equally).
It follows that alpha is 0.52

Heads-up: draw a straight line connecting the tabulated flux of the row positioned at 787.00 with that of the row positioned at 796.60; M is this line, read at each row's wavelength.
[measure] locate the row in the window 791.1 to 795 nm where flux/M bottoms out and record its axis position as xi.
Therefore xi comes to 791.50 nm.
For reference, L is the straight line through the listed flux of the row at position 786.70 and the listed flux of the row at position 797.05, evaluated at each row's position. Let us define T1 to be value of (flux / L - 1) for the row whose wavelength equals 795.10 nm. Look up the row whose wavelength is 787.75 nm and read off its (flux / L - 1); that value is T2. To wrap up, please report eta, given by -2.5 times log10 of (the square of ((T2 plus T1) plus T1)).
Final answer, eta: 4.6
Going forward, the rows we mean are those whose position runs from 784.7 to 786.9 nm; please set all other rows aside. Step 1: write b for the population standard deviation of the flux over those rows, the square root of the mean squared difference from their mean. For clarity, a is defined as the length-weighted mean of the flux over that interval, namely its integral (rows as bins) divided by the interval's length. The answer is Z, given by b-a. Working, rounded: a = 17.4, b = 0.8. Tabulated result -16.6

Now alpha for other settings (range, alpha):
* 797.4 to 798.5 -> 0.38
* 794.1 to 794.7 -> 1.10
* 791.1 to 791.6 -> 0.43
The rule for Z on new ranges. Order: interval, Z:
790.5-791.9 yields -16.1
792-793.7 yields -16.2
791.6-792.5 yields -17.2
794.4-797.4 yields -16.1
